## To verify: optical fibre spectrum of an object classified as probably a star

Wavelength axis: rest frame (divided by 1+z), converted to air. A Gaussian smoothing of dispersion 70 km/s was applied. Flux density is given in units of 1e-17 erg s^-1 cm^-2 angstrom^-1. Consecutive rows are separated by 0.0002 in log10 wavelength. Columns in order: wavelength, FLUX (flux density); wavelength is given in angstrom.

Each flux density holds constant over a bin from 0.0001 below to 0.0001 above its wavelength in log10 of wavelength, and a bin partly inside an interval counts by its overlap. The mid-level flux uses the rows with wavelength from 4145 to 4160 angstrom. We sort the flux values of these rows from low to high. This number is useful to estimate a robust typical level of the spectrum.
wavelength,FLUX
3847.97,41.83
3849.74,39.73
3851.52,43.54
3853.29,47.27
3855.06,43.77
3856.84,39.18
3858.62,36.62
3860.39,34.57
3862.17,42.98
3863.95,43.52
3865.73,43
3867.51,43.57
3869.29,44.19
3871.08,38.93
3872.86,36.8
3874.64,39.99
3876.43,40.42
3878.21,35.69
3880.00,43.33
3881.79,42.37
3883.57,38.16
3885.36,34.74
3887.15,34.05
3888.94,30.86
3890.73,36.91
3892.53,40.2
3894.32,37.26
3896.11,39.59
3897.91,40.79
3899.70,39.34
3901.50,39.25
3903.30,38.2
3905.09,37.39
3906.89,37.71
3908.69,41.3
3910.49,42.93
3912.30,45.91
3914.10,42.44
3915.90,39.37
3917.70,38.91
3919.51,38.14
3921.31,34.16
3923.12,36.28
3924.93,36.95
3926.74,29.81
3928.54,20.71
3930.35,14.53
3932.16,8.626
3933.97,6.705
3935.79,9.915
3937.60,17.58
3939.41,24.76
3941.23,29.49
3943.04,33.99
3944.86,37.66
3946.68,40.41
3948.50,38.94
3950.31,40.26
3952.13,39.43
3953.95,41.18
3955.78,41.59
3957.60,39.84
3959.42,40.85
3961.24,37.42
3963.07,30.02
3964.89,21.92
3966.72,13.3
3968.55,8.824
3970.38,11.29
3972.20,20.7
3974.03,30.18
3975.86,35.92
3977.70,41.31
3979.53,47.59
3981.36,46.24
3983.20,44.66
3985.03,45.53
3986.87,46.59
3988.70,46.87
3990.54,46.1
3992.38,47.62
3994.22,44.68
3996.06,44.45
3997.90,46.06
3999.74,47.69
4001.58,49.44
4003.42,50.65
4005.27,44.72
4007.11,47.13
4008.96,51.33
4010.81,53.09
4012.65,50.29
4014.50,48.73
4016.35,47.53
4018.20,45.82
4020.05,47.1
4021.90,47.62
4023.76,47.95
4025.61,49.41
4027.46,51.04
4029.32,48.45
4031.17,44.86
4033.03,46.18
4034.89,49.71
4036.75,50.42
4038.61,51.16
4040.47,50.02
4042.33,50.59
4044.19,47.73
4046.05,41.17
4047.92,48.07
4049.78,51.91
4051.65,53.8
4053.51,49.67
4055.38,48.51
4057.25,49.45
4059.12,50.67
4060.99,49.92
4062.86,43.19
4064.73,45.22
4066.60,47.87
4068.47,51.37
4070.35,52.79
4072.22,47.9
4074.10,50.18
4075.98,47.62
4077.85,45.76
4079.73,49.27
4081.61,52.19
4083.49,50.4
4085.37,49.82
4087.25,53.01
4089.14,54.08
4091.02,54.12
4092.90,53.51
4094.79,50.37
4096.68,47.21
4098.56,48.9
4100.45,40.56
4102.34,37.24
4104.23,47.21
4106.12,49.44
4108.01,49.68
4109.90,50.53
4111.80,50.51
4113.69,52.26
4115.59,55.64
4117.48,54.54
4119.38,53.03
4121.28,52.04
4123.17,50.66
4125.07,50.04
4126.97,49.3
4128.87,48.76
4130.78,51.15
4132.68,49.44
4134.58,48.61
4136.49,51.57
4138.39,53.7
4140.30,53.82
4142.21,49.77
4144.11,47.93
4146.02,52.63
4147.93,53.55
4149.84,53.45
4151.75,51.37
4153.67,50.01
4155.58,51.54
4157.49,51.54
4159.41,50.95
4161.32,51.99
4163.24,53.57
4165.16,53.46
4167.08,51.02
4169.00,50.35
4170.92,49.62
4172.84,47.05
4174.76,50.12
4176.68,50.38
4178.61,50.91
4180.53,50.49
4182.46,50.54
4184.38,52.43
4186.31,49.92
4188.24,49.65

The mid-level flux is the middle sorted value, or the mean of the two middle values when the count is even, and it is 52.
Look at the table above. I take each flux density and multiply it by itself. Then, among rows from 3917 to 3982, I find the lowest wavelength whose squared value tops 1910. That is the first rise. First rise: 3979.53 angstrom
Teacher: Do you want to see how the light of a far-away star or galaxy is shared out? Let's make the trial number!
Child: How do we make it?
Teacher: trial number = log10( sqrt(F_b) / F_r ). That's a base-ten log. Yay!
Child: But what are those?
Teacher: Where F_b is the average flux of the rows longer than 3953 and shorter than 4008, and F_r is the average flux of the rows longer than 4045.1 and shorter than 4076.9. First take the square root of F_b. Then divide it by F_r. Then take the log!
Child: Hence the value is -0.89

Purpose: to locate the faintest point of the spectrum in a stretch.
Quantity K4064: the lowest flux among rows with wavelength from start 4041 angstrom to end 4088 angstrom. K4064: 41.17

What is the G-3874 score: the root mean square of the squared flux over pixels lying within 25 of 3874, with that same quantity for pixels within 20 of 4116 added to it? 4100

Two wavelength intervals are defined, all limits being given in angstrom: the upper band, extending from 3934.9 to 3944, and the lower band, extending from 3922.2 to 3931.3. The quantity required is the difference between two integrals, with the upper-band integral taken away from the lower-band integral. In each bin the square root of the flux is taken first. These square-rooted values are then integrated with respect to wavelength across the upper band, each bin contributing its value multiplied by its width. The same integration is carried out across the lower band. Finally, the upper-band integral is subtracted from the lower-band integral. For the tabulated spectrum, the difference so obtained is 4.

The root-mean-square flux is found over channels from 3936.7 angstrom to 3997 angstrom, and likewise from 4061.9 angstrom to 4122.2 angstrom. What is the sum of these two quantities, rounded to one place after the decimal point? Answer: 87.1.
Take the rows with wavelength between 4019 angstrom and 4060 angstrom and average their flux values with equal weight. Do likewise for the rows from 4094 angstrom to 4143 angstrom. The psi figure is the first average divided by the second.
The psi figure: 1.0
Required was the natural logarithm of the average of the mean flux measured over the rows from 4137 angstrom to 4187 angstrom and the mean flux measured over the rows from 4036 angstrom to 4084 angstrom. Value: 3.92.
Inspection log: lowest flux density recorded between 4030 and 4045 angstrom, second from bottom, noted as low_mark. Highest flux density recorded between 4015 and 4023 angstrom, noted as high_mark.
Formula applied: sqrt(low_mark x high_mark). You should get 46.9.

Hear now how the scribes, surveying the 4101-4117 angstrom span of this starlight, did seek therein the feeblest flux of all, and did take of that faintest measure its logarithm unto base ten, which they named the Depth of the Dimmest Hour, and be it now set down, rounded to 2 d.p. 1.57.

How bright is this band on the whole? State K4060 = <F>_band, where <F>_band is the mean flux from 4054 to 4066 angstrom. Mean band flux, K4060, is 48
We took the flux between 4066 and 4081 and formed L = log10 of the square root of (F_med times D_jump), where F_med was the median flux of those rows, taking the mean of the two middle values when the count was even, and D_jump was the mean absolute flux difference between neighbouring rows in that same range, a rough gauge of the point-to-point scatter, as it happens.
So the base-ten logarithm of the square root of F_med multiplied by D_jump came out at 1.07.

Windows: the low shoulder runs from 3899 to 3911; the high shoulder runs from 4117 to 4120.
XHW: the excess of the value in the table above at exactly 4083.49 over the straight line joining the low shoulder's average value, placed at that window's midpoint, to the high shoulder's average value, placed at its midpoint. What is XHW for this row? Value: -1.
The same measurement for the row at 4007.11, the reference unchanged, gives 1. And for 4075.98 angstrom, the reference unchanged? -3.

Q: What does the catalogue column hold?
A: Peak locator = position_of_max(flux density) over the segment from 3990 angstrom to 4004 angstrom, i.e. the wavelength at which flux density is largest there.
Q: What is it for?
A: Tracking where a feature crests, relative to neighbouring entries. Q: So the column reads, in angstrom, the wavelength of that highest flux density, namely 4003.42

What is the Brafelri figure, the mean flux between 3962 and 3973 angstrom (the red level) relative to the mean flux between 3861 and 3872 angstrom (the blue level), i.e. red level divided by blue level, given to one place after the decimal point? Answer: 0.4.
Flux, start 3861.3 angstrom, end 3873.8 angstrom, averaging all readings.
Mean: 42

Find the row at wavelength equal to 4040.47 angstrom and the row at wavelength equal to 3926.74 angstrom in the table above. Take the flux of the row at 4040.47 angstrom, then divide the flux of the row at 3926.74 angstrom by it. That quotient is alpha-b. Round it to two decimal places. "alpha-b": 0.60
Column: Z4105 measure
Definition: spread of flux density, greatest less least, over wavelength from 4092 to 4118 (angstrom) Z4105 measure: 18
